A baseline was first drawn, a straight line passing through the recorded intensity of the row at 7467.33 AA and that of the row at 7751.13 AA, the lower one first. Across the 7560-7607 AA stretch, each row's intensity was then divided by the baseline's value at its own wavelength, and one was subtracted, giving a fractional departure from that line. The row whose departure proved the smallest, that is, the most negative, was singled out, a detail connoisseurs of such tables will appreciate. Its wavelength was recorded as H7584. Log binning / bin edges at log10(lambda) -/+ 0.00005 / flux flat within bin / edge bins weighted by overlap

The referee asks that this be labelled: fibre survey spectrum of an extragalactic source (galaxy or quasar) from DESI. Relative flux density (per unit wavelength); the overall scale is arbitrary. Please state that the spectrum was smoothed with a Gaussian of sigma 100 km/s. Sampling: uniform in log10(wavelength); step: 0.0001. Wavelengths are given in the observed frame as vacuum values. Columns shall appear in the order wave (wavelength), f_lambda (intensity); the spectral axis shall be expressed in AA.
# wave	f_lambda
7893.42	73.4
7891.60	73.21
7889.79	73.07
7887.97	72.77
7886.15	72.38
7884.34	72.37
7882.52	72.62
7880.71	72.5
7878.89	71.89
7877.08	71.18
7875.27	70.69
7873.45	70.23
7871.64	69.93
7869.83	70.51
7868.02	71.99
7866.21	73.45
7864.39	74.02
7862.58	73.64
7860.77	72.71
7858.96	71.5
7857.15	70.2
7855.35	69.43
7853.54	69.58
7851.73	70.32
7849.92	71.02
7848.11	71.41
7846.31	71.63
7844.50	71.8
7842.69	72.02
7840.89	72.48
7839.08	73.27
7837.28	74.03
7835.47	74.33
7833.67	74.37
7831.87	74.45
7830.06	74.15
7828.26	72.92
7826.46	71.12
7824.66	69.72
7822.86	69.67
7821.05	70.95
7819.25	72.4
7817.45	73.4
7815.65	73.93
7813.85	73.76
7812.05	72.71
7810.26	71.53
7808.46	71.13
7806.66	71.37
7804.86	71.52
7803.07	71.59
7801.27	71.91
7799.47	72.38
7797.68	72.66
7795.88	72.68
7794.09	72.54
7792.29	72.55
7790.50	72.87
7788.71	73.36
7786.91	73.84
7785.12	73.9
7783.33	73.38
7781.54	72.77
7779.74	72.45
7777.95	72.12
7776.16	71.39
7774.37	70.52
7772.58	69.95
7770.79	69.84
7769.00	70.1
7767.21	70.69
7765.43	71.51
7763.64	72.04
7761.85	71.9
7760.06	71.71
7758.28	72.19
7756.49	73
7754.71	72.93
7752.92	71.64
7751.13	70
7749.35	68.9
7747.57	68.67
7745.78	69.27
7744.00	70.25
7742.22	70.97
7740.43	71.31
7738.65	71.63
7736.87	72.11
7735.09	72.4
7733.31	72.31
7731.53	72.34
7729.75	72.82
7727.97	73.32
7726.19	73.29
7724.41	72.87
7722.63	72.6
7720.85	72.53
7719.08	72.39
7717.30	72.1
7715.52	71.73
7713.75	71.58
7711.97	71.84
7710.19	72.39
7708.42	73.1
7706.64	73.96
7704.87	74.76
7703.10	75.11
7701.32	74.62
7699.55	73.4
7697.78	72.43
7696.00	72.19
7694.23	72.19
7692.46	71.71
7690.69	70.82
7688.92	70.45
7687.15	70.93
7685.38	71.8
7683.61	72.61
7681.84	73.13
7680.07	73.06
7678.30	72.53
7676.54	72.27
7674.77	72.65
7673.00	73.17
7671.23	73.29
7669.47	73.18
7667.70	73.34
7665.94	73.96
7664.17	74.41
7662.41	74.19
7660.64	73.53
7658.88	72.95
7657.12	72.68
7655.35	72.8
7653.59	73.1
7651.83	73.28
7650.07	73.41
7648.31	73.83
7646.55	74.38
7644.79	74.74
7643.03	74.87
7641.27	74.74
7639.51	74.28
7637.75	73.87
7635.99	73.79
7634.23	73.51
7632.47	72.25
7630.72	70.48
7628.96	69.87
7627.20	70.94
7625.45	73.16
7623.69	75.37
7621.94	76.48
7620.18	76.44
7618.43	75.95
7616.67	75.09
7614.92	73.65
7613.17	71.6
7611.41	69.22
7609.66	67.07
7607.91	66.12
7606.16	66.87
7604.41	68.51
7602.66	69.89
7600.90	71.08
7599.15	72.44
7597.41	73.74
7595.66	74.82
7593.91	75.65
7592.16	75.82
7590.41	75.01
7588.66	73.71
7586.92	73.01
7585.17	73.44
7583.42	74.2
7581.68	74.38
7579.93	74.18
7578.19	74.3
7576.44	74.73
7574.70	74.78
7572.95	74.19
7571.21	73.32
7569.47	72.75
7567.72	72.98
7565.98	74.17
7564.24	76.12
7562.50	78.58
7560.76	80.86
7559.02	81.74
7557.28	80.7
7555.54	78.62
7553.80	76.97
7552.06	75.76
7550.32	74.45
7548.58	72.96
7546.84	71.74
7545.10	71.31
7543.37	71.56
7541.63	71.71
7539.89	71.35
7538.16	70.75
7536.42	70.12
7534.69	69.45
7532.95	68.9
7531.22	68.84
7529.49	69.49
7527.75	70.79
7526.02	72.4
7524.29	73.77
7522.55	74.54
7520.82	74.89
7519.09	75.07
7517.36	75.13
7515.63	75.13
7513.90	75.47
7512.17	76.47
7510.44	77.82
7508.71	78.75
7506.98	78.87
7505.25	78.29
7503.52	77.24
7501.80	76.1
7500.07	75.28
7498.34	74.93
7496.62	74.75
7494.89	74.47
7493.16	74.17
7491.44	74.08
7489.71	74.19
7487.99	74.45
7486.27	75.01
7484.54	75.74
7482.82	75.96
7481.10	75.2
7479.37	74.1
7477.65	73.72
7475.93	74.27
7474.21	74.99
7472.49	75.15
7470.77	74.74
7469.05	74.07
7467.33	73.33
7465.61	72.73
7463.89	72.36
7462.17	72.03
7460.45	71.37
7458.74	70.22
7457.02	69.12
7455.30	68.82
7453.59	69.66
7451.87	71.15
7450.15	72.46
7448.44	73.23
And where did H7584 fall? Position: 7606.16 AA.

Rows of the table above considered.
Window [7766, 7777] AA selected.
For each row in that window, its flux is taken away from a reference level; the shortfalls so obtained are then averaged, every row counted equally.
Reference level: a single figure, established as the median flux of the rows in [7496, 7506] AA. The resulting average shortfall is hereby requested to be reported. 5.3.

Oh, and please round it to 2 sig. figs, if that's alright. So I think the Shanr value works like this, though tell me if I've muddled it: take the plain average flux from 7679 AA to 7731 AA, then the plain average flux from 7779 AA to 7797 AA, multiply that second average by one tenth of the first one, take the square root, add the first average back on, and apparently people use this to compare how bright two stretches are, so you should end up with 96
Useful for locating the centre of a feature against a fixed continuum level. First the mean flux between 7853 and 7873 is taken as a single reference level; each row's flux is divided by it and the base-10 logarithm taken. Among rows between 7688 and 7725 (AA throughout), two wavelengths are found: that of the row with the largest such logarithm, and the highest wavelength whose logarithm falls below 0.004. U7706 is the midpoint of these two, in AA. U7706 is 7710.2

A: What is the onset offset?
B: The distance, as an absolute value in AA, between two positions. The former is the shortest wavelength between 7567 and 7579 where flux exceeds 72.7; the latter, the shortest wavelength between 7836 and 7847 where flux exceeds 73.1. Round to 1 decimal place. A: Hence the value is 269.6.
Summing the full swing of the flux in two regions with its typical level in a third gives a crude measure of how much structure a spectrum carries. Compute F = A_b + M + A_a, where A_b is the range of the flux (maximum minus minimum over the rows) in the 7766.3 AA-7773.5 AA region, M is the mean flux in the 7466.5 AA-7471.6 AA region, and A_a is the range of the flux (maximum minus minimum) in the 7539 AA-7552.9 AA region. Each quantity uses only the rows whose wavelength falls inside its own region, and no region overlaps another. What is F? 79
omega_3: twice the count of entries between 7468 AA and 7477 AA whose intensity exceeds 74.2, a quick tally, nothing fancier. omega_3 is 8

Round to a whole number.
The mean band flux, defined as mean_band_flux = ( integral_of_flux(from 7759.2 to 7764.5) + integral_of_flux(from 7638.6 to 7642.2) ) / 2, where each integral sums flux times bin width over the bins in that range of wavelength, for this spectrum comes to 324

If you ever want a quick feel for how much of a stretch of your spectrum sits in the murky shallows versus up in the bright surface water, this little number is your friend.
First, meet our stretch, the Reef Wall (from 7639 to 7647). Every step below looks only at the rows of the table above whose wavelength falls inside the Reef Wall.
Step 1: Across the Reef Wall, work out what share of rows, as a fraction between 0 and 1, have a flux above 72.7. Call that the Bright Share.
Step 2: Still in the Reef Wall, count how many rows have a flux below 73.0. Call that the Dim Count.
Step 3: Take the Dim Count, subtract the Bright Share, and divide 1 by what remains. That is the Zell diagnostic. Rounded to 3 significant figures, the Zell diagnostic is -1.00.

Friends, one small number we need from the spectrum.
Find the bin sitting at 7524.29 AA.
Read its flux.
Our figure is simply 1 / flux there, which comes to 0.0136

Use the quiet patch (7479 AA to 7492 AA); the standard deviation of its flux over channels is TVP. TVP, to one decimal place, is 0.7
